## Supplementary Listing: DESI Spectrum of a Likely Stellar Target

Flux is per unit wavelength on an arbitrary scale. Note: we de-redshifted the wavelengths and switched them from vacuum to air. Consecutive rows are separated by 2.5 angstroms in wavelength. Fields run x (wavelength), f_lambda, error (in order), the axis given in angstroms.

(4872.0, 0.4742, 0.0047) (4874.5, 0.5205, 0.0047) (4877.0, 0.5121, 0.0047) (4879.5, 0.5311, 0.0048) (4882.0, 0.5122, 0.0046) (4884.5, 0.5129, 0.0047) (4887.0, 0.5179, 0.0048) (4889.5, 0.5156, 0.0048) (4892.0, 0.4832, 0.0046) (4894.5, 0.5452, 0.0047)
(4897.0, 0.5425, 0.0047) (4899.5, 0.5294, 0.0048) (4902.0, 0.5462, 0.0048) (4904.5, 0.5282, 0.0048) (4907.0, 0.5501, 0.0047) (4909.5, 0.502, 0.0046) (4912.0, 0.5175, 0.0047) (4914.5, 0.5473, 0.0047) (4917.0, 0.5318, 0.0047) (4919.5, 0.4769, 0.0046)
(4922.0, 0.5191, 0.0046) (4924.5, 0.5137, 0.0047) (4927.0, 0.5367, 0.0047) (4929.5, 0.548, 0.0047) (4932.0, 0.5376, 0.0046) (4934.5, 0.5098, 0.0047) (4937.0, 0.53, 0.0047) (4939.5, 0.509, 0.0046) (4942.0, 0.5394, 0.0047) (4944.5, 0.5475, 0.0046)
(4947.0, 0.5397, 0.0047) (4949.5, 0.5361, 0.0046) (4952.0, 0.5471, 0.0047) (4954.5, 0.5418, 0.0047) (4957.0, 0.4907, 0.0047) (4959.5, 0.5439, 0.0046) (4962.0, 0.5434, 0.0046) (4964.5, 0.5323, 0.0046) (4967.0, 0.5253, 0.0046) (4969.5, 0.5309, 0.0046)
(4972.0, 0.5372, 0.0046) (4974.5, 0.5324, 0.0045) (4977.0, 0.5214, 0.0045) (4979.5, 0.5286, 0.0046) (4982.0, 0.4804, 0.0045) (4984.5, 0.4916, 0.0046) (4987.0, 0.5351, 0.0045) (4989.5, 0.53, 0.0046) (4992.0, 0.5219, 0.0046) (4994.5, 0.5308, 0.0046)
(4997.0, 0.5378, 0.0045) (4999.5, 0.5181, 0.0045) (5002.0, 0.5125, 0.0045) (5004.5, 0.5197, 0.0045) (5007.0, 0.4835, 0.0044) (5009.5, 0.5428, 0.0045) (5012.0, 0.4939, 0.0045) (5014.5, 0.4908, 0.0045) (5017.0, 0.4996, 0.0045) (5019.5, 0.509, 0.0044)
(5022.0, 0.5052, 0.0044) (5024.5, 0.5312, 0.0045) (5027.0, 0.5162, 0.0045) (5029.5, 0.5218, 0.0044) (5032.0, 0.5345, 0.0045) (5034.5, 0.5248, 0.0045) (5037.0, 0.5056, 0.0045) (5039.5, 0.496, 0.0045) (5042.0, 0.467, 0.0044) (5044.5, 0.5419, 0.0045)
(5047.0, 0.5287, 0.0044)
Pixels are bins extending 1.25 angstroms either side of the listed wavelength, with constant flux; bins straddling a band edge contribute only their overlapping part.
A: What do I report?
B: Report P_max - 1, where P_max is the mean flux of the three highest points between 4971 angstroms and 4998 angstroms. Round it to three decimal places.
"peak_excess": -0.463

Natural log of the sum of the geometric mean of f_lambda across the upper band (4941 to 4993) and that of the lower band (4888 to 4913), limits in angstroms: 0.0523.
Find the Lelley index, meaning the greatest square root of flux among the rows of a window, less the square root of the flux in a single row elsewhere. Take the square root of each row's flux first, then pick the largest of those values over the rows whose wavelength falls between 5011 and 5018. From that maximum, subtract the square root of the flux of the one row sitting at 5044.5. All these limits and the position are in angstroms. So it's -0.03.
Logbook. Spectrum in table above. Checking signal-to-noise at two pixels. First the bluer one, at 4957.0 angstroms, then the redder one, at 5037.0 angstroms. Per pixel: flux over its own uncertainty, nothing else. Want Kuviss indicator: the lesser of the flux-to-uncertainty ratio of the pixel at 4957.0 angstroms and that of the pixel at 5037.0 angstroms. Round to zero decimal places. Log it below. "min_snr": 104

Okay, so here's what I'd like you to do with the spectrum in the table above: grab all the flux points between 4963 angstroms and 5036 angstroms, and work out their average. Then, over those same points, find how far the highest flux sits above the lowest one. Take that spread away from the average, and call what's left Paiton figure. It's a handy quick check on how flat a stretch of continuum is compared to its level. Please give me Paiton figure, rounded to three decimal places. 0.456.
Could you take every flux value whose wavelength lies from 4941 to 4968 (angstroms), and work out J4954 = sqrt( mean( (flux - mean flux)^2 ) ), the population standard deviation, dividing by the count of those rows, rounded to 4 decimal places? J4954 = 0.0154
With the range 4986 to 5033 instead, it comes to 0.0166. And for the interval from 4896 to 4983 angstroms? 0.0185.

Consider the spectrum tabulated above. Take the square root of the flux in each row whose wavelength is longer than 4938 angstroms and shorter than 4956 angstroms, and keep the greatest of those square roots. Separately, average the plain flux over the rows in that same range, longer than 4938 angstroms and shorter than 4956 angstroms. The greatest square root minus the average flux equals 0.203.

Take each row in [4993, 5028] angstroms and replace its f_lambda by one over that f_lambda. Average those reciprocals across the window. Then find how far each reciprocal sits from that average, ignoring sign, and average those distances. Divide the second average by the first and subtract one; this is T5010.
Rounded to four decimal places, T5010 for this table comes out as -0.9719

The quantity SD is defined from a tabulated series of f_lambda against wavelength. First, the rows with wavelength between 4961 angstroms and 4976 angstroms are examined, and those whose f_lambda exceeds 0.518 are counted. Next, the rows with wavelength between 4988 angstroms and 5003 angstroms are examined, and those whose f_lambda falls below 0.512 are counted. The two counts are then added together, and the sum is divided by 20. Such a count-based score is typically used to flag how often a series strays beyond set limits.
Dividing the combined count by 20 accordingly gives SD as 0.30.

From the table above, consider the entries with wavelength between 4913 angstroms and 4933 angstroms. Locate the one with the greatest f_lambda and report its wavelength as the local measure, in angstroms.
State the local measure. 4929.5 angstroms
